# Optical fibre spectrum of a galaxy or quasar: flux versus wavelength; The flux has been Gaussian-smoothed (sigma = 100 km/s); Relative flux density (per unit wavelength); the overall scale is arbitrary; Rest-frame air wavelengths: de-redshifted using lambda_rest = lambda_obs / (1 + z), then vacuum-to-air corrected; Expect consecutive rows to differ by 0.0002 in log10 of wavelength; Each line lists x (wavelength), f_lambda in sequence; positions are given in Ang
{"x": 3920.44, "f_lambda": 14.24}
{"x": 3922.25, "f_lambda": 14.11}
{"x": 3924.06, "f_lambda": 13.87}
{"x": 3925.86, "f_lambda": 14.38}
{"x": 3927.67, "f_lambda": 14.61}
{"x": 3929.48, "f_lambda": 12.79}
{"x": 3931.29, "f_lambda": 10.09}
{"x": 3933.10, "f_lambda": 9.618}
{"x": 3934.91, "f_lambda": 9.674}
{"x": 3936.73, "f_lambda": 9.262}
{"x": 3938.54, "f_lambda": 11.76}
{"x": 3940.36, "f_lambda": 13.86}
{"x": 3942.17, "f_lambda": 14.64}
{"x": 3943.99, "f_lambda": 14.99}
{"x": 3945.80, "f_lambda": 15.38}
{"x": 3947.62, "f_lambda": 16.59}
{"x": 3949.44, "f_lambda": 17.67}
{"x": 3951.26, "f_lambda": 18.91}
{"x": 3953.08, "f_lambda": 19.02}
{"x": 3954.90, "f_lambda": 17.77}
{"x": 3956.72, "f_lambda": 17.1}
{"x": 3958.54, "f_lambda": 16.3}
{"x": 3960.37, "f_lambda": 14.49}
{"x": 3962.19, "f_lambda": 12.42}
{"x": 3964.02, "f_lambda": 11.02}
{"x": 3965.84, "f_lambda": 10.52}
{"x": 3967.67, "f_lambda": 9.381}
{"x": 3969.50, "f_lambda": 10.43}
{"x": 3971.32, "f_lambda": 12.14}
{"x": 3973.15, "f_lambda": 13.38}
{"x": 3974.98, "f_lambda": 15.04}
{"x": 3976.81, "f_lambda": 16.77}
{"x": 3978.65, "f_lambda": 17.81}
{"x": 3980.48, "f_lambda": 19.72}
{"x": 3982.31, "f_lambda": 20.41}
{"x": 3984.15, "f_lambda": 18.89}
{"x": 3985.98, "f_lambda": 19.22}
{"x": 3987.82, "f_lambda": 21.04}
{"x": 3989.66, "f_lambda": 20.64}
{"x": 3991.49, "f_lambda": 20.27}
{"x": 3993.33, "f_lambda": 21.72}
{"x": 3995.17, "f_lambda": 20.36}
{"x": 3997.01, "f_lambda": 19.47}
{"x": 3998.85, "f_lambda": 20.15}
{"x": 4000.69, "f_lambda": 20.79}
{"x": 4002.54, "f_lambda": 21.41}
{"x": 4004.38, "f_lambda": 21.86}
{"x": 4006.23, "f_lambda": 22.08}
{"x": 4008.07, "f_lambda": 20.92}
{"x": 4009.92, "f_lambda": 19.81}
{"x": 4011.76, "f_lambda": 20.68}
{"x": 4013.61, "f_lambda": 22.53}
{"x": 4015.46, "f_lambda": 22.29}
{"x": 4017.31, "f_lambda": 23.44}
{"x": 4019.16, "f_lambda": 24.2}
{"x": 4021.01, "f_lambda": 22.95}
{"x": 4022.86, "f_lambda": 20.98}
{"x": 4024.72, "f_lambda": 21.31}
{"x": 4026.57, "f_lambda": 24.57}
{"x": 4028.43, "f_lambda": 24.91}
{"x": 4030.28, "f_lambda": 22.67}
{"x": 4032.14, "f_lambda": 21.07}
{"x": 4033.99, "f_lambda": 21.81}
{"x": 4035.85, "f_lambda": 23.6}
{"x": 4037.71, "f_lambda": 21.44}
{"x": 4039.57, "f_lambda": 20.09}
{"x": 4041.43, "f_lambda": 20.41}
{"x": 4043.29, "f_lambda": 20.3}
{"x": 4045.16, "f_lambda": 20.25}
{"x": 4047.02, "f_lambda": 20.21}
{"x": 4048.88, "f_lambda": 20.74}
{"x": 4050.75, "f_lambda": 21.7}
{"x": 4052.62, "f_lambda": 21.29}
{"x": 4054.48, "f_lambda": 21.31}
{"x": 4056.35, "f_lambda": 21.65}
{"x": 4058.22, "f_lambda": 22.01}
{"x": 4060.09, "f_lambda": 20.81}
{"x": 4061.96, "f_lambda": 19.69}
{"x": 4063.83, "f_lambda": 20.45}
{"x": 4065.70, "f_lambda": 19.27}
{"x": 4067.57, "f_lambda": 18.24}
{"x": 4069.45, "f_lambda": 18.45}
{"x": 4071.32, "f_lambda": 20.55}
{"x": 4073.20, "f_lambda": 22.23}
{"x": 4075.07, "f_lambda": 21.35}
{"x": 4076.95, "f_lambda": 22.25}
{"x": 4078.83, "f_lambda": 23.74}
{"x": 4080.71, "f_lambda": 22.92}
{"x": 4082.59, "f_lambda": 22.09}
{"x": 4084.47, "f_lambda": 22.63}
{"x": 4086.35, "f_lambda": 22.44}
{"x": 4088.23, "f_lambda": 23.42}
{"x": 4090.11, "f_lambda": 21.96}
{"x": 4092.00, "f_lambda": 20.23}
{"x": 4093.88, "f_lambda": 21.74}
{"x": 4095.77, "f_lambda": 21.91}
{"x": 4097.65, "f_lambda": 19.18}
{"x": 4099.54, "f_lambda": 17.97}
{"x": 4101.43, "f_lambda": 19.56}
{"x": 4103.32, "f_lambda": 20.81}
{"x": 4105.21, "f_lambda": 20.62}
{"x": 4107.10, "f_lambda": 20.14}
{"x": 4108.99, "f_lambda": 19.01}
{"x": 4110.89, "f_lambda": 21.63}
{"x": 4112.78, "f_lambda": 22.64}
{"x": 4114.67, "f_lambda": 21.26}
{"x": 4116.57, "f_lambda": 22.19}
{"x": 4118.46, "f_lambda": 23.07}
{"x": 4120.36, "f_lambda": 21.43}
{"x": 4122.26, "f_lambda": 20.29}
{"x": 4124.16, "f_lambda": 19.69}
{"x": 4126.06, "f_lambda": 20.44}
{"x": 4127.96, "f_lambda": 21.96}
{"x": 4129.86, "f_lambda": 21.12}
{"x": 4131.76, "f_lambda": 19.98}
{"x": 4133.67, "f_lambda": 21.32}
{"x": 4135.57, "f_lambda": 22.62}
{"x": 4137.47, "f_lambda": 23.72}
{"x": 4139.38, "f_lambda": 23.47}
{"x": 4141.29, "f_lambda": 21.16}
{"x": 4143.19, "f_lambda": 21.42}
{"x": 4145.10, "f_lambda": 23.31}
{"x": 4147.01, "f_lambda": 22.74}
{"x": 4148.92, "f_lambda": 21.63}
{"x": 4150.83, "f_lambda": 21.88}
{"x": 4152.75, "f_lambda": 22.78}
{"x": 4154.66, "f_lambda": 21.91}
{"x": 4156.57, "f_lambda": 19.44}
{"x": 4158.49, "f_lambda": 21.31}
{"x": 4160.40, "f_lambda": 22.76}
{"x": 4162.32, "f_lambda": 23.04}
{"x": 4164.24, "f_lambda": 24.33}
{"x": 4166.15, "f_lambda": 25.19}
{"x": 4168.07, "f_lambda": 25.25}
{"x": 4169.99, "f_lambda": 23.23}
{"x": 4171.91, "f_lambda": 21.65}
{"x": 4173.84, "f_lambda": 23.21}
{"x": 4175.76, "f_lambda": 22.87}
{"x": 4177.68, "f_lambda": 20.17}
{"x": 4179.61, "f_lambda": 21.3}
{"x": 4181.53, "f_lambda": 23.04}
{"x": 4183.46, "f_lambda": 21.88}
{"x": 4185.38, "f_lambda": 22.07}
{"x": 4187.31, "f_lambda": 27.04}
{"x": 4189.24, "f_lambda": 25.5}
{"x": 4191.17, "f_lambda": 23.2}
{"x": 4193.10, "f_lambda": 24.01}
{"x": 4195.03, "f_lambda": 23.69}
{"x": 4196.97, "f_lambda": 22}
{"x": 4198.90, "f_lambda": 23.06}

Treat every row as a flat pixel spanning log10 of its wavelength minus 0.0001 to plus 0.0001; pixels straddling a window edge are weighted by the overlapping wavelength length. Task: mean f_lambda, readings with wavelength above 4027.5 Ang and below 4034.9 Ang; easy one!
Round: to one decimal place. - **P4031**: 22.6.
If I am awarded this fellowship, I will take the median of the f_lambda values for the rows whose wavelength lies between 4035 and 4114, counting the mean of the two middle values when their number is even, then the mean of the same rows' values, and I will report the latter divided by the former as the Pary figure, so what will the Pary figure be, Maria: 1.00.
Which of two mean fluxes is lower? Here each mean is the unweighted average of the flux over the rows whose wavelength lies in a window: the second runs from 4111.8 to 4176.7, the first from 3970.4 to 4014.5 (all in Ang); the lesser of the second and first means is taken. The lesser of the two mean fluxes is 19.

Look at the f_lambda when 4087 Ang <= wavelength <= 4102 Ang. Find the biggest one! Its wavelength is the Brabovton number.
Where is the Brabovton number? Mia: 4088.23 Ang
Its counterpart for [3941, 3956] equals 3953.08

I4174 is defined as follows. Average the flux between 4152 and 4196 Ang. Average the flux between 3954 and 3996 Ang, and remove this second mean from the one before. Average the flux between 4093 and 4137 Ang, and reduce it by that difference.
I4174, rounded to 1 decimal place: 14.3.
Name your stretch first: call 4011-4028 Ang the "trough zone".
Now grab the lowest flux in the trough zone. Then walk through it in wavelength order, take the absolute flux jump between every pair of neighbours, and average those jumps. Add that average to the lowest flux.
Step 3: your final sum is 22.0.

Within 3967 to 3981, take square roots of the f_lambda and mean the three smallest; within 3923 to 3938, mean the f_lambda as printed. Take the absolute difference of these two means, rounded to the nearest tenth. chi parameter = 8.5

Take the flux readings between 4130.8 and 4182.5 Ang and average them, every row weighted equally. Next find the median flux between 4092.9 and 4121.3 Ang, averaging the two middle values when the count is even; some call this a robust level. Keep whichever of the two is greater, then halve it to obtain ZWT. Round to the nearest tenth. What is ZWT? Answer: 11.2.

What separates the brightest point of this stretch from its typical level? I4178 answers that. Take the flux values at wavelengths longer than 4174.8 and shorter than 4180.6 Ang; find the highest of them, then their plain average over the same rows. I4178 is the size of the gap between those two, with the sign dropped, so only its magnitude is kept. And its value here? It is 1.4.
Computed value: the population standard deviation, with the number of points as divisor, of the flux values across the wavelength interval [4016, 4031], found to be 1.4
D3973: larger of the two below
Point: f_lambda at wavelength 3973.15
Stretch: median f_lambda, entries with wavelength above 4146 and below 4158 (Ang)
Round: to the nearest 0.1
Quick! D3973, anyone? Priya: 21.9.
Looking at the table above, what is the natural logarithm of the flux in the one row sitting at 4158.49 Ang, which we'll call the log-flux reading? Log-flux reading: 3.06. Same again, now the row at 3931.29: 2.31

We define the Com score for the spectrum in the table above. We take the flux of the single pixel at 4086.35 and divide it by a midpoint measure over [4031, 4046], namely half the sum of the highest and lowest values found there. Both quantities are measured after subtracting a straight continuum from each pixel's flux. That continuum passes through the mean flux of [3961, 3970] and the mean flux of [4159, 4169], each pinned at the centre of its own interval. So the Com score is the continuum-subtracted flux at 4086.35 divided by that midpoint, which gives 0.6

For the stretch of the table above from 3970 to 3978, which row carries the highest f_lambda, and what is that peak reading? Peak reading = 16.77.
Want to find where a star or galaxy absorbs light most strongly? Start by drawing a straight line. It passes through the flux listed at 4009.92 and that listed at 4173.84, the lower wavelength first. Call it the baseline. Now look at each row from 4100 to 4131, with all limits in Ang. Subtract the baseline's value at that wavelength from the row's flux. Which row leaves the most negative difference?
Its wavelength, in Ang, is 4108.99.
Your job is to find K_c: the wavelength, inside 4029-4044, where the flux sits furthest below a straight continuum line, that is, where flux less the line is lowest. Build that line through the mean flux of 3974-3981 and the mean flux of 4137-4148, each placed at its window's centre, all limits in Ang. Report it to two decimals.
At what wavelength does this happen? 4039.57 Ang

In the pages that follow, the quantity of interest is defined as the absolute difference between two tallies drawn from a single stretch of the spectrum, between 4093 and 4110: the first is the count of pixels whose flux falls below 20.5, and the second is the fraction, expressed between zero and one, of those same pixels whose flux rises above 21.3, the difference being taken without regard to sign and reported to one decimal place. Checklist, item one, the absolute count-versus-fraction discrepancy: 4.8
